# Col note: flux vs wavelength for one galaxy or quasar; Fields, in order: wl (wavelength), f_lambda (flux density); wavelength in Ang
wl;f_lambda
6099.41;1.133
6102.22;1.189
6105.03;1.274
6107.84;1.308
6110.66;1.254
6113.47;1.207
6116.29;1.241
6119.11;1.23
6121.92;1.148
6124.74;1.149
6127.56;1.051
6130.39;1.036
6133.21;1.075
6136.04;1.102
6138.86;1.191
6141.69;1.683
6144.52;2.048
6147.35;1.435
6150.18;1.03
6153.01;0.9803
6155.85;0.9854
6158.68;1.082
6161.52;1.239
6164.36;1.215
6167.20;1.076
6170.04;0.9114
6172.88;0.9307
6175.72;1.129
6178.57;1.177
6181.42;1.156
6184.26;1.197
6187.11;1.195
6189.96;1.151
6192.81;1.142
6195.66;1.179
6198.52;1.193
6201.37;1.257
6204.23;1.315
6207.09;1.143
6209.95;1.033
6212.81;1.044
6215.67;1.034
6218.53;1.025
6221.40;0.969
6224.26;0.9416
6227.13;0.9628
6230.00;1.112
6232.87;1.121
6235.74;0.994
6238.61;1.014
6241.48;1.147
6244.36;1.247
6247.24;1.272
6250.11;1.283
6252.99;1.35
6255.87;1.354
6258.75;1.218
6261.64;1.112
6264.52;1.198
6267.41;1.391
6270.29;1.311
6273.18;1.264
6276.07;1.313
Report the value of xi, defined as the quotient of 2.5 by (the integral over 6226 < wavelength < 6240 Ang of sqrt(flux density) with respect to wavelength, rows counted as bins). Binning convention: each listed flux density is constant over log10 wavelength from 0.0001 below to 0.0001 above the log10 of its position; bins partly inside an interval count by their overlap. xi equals 0.175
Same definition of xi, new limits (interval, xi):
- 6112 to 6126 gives 0.163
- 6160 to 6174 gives 0.172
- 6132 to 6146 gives 0.151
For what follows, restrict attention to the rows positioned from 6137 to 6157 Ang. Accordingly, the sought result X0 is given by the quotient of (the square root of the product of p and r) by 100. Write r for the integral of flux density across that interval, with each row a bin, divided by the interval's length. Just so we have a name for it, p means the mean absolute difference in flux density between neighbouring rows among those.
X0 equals 0.0066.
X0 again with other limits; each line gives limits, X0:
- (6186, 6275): 0.0027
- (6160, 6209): 0.0028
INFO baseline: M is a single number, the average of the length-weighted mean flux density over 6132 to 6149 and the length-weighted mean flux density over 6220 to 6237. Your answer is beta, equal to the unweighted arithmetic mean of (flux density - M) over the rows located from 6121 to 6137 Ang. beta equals -0.126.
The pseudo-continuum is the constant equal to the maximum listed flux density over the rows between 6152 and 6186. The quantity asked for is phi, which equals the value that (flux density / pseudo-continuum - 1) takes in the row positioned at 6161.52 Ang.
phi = 0.00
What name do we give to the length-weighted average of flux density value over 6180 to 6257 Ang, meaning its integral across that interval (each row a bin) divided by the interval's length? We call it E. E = 1.14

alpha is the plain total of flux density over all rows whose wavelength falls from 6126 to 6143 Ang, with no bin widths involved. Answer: 7.1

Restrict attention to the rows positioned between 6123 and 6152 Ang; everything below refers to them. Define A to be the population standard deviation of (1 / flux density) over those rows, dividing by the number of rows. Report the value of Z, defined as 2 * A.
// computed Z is 0.32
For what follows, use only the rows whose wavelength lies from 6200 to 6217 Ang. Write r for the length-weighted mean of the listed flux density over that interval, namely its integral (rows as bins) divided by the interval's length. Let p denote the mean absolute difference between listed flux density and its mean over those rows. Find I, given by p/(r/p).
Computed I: 0.0089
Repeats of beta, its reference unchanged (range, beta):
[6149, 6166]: -0.131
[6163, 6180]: -0.146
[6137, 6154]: 0.175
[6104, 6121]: 0.033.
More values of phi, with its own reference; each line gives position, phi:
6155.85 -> -0.20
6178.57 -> -0.05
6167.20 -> -0.13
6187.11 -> -0.04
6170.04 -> -0.26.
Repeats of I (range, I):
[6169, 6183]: 0.0117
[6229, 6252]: 0.0069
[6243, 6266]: 0.0029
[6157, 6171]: 0.0086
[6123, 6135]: 0.0012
